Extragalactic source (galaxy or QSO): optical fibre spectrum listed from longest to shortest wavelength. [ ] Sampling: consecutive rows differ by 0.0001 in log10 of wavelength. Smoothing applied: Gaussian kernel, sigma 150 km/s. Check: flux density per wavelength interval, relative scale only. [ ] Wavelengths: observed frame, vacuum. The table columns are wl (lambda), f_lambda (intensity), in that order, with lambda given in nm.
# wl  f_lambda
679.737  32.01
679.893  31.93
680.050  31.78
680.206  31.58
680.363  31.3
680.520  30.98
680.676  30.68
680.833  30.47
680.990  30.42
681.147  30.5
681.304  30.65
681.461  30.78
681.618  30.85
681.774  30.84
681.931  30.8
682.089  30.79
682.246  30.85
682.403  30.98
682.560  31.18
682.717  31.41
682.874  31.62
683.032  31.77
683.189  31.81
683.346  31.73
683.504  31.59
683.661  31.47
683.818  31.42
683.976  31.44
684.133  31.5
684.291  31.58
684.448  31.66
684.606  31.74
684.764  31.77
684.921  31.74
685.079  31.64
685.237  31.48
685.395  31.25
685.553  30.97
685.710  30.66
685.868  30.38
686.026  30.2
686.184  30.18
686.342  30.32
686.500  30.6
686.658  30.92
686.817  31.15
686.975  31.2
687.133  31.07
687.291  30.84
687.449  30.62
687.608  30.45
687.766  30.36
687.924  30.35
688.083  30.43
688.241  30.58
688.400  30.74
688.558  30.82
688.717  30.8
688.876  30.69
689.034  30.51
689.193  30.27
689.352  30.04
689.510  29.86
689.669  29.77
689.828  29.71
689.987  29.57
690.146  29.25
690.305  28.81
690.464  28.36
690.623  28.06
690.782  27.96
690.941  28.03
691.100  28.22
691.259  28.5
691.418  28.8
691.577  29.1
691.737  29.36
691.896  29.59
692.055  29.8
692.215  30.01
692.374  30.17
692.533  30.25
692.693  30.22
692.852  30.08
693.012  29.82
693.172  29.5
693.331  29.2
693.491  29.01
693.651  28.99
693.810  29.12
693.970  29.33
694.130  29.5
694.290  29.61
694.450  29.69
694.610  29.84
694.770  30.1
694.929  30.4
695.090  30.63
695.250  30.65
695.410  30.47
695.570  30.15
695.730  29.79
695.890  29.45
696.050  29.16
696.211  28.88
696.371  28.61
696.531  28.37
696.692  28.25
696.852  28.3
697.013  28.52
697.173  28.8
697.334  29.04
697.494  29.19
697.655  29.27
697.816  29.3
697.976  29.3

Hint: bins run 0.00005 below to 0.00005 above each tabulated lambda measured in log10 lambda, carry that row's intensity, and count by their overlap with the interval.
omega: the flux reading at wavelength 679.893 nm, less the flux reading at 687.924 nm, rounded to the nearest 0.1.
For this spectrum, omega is 1.6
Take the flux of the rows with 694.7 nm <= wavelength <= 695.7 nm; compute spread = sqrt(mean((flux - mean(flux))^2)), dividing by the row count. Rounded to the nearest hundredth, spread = 0.21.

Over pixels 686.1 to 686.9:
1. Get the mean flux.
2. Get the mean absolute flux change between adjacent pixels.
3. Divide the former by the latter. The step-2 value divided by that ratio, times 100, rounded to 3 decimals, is 0.192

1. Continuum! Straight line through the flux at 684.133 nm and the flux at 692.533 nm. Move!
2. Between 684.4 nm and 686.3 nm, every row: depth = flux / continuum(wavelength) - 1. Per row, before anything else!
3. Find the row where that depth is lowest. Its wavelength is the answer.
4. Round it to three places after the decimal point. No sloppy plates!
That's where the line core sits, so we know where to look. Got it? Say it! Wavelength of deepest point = 686.026 nm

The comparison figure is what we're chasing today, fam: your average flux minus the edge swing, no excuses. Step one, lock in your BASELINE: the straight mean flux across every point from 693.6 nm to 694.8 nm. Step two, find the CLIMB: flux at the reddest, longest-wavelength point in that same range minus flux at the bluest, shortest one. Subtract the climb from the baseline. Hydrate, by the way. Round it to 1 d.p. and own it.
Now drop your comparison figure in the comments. 28.4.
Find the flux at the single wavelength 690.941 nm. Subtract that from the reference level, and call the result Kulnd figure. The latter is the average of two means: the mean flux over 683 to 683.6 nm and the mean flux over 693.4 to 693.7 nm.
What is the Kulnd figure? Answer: 2.3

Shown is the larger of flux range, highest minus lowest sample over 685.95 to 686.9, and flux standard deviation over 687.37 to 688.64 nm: 1.0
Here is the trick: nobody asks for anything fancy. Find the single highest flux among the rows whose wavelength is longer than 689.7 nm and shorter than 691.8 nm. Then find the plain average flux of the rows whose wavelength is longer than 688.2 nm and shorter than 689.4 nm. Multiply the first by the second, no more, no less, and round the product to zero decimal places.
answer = 908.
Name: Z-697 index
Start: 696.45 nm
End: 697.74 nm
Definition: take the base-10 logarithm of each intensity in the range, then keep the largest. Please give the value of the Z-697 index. 1.47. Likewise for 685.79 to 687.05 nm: 1.49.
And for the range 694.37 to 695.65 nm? 1.49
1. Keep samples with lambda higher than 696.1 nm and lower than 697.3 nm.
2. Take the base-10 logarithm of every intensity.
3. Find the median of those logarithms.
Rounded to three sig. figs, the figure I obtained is 1.46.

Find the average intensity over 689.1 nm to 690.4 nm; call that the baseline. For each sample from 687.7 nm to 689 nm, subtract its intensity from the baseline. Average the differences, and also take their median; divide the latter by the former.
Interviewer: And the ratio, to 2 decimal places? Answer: 1.04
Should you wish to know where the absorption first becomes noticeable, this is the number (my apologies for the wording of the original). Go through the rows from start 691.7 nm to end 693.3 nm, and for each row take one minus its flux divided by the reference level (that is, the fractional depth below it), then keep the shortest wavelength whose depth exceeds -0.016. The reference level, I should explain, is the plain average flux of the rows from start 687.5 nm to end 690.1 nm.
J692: 691.737 nm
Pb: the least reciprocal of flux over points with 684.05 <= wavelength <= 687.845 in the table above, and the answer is 0.0315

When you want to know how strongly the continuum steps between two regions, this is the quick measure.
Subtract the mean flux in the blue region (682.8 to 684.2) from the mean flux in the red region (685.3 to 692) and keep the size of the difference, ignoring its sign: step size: 1.61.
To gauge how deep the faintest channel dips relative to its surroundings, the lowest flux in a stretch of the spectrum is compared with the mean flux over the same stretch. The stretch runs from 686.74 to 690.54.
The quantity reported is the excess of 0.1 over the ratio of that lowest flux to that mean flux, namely -0.837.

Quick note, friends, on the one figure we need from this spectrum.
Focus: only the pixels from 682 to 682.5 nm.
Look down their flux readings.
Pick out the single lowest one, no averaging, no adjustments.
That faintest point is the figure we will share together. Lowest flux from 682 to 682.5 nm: 30.79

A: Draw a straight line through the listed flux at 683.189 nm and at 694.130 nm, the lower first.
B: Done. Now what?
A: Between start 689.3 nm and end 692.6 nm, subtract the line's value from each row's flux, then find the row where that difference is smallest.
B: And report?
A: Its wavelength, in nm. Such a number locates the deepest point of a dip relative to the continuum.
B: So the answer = 690.782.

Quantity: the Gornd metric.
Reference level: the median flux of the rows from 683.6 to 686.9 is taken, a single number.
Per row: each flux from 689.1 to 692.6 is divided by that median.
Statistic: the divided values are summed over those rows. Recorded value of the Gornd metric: 20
